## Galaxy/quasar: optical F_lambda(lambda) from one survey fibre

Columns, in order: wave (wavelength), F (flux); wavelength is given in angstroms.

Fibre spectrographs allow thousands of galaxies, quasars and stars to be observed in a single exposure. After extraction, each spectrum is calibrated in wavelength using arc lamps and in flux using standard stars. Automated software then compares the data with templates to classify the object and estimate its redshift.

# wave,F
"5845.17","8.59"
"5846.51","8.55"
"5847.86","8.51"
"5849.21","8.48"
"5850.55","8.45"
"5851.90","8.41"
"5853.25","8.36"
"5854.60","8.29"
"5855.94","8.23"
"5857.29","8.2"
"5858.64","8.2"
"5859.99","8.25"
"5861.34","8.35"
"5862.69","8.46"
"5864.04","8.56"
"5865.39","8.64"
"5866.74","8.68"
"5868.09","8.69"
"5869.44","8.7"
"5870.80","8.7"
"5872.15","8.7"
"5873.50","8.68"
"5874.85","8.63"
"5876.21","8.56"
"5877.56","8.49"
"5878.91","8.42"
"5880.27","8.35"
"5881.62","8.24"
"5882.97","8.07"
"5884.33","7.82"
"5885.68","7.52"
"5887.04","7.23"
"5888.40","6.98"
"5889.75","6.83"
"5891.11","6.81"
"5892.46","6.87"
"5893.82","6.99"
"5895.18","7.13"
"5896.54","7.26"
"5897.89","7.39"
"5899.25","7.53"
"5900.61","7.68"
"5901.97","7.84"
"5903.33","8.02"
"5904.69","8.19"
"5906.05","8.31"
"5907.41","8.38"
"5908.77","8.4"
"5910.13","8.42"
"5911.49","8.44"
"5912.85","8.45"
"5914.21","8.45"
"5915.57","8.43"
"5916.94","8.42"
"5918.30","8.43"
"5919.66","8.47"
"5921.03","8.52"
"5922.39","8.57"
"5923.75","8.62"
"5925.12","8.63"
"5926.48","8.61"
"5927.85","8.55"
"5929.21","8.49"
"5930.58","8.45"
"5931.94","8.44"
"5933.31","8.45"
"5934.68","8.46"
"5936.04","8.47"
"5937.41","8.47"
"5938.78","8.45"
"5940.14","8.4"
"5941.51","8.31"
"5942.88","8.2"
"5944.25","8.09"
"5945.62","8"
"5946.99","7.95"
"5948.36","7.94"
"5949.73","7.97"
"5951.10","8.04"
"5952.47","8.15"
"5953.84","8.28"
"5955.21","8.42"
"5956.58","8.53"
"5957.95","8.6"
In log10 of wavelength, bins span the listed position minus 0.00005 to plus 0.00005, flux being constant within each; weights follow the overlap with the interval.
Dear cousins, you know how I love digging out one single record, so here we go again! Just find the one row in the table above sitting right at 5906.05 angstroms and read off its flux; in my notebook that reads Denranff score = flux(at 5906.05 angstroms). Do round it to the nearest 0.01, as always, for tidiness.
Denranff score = 8.31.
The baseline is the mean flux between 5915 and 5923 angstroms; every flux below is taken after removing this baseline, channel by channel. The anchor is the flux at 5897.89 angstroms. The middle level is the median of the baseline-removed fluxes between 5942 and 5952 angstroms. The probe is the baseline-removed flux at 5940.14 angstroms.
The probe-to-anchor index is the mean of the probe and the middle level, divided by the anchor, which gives 0.25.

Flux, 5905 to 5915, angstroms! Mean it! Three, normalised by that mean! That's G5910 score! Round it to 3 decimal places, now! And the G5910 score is 0.357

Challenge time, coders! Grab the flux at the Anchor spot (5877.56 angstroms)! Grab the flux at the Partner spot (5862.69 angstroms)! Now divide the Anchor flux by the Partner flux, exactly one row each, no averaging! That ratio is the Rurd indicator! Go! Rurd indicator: 1.00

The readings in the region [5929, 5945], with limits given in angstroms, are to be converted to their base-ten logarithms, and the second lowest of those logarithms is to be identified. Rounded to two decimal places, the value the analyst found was 0.91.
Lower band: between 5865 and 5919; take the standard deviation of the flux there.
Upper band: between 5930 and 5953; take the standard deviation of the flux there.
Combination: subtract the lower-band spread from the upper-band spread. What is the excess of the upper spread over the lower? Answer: -0.4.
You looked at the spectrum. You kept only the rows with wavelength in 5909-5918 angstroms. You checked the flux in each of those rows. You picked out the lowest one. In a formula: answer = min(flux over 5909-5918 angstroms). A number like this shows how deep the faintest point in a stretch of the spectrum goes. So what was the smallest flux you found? 8.42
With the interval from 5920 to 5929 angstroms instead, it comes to 8.52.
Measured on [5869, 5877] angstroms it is 8.56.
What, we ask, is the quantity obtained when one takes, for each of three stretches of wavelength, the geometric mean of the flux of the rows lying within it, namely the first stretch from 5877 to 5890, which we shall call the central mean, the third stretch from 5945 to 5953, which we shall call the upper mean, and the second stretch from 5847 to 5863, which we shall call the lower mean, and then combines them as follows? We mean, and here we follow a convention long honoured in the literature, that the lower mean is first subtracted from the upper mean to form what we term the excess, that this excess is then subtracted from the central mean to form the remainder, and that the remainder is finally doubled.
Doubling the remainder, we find 16.2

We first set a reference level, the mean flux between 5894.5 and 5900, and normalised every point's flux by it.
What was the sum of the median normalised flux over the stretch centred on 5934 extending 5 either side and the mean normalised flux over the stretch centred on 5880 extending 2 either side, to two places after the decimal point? 2.29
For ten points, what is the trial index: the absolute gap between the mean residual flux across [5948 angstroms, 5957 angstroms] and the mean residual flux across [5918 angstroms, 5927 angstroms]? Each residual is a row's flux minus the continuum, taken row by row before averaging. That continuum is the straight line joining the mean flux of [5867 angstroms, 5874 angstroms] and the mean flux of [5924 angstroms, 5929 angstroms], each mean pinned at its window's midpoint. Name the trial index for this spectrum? 0.31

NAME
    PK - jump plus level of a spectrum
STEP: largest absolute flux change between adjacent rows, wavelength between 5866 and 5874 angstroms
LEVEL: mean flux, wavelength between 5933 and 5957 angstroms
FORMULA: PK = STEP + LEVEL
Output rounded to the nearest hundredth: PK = 8.27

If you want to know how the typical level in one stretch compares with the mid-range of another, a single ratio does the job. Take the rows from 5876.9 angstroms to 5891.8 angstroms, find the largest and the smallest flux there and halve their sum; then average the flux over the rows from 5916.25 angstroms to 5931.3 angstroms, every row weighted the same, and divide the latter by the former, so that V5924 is 1.11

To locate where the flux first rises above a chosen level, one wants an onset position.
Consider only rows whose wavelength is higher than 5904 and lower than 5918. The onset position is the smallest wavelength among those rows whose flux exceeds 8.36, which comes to 5907.41 angstroms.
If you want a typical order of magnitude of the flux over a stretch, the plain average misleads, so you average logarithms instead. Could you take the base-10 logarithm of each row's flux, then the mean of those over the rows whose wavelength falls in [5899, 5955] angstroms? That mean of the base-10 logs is 0.919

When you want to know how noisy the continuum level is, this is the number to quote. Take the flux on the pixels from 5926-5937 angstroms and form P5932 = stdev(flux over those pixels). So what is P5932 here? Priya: 0.06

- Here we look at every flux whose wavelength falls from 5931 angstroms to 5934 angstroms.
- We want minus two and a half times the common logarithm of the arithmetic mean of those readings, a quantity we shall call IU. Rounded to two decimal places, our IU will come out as -2.32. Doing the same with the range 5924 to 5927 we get -2.34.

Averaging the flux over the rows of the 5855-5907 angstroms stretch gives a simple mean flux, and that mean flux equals 8.01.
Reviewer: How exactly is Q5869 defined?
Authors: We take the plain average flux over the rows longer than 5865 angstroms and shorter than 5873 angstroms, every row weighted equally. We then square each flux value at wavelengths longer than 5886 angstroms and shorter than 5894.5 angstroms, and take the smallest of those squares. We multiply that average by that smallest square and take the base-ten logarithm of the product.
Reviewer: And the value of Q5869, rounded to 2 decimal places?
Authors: 2.61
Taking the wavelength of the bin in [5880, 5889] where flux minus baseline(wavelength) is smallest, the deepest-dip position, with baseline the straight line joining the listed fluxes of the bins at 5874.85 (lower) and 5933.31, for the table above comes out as 5888.40 angstroms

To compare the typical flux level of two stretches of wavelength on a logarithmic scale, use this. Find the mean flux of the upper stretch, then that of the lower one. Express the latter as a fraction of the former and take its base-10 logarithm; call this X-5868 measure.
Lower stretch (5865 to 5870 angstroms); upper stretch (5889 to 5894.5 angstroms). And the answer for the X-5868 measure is 0.10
